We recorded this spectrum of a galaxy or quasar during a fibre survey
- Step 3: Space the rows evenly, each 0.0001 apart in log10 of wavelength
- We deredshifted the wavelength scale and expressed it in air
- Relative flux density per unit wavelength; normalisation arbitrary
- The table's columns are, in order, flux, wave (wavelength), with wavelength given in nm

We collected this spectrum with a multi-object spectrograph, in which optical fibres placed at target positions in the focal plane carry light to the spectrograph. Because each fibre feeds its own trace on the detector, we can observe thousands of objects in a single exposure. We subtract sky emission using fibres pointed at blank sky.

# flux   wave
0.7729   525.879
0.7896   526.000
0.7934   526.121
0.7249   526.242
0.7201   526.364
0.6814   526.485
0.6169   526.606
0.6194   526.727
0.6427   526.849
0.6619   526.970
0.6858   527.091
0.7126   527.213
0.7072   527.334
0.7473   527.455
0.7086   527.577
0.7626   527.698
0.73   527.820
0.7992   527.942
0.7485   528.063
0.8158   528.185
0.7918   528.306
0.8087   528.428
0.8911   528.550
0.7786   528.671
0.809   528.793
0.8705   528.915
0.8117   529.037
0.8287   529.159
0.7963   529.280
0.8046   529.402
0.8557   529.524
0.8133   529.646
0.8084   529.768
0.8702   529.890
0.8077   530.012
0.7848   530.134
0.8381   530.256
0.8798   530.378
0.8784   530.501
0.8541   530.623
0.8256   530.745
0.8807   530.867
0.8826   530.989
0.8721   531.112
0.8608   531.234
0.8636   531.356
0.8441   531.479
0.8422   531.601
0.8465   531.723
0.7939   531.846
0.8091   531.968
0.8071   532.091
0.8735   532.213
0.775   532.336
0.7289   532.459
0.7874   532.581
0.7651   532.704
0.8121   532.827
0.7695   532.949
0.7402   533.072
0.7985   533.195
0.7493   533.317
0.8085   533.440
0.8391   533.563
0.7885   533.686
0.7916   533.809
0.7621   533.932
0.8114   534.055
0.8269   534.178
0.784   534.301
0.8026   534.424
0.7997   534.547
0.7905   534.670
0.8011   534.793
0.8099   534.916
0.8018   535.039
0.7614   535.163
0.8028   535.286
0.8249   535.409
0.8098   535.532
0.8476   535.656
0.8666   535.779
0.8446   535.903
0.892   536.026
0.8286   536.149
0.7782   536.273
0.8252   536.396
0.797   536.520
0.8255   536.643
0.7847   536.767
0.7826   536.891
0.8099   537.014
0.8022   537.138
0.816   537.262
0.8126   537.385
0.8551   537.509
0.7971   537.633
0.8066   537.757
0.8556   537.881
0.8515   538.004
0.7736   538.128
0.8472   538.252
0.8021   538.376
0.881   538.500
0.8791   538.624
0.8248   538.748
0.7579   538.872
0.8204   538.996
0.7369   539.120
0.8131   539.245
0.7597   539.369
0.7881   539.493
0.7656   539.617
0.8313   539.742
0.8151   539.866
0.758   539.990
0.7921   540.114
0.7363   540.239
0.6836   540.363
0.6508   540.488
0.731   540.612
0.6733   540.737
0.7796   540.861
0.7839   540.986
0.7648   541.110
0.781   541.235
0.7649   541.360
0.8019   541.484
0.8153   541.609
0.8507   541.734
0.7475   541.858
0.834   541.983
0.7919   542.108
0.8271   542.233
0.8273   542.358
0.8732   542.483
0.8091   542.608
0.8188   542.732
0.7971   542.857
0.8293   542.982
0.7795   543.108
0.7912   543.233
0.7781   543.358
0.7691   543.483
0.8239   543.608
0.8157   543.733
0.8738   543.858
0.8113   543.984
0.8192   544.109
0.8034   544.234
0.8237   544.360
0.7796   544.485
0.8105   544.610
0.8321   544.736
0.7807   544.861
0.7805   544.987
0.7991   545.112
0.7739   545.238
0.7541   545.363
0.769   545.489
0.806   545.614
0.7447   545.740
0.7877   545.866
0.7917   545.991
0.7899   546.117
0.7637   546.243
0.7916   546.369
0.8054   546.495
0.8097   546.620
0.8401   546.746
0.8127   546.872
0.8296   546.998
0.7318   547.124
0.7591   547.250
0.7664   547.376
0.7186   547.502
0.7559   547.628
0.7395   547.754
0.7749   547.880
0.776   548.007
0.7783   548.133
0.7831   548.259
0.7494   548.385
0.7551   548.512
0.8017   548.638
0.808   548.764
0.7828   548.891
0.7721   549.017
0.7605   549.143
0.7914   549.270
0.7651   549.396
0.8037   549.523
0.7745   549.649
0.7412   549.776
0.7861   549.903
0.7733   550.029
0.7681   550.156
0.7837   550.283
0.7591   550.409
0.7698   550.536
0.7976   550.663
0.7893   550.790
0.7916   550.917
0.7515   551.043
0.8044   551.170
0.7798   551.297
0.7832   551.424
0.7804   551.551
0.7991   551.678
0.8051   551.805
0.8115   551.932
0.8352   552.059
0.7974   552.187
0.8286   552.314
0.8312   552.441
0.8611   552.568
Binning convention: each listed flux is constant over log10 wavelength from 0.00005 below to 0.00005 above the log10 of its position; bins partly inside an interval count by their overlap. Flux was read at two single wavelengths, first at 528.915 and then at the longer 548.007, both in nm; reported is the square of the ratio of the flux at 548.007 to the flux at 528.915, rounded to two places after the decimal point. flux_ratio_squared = 0.79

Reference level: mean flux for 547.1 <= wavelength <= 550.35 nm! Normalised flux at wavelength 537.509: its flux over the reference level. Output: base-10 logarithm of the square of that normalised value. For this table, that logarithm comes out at 0.09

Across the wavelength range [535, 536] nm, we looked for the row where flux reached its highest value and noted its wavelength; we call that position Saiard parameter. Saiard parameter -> 535.779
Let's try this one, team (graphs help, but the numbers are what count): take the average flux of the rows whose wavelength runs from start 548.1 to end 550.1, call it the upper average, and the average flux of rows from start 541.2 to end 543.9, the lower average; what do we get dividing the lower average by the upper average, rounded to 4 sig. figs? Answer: 1.042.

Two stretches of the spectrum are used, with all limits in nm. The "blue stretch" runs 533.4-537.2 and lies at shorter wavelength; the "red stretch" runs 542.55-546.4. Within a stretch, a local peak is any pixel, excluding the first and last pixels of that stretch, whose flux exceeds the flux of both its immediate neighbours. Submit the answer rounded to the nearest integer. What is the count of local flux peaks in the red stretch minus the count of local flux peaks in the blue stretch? 0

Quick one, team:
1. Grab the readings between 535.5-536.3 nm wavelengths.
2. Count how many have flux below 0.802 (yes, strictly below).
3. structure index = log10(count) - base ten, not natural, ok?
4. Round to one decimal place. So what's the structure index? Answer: 0.0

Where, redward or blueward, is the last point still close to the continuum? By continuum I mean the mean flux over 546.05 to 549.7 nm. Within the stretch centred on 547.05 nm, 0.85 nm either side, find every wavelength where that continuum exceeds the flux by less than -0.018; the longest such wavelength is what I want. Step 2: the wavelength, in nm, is 546.998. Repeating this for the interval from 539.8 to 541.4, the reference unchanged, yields 539.866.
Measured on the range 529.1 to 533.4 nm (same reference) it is 533.195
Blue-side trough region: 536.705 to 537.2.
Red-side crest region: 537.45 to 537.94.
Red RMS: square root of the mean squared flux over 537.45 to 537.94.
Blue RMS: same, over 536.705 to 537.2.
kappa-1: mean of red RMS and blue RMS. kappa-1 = 0.812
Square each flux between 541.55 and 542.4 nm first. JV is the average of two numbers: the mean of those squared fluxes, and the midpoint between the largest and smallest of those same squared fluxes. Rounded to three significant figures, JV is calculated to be 0.652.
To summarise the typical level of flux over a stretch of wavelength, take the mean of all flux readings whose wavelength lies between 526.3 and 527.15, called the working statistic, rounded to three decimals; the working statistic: 0.661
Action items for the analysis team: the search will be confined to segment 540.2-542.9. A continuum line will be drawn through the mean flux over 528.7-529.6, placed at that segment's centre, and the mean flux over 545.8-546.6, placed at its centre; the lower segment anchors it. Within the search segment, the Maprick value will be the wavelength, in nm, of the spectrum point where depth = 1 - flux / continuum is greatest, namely 540.488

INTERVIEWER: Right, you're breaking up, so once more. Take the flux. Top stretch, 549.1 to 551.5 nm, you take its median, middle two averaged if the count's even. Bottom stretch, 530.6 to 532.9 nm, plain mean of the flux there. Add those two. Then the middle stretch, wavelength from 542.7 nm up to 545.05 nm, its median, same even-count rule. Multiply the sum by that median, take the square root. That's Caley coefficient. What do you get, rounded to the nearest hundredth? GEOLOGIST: 1.14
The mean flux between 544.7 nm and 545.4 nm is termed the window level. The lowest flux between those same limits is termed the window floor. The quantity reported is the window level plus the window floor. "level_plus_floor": 1.541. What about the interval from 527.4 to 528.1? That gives 1.458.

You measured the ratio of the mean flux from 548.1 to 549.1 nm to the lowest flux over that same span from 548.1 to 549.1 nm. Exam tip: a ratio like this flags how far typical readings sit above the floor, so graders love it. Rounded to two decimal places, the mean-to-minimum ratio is 1.04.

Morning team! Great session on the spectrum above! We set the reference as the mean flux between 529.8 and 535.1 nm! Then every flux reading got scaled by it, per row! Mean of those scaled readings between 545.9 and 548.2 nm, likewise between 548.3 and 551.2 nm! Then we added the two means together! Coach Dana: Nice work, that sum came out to 1.91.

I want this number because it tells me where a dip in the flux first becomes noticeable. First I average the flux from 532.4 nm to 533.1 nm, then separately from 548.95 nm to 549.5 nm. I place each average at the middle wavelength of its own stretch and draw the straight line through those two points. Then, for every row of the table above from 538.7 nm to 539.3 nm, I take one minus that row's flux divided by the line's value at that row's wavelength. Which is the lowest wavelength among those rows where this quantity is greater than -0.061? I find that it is 538.872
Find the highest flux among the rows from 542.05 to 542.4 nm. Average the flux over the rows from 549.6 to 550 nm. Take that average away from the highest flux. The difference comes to 0.060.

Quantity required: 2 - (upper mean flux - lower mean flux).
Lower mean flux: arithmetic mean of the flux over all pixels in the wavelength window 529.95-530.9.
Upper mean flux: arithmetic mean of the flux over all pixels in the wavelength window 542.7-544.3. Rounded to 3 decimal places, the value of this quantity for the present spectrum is 2.035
